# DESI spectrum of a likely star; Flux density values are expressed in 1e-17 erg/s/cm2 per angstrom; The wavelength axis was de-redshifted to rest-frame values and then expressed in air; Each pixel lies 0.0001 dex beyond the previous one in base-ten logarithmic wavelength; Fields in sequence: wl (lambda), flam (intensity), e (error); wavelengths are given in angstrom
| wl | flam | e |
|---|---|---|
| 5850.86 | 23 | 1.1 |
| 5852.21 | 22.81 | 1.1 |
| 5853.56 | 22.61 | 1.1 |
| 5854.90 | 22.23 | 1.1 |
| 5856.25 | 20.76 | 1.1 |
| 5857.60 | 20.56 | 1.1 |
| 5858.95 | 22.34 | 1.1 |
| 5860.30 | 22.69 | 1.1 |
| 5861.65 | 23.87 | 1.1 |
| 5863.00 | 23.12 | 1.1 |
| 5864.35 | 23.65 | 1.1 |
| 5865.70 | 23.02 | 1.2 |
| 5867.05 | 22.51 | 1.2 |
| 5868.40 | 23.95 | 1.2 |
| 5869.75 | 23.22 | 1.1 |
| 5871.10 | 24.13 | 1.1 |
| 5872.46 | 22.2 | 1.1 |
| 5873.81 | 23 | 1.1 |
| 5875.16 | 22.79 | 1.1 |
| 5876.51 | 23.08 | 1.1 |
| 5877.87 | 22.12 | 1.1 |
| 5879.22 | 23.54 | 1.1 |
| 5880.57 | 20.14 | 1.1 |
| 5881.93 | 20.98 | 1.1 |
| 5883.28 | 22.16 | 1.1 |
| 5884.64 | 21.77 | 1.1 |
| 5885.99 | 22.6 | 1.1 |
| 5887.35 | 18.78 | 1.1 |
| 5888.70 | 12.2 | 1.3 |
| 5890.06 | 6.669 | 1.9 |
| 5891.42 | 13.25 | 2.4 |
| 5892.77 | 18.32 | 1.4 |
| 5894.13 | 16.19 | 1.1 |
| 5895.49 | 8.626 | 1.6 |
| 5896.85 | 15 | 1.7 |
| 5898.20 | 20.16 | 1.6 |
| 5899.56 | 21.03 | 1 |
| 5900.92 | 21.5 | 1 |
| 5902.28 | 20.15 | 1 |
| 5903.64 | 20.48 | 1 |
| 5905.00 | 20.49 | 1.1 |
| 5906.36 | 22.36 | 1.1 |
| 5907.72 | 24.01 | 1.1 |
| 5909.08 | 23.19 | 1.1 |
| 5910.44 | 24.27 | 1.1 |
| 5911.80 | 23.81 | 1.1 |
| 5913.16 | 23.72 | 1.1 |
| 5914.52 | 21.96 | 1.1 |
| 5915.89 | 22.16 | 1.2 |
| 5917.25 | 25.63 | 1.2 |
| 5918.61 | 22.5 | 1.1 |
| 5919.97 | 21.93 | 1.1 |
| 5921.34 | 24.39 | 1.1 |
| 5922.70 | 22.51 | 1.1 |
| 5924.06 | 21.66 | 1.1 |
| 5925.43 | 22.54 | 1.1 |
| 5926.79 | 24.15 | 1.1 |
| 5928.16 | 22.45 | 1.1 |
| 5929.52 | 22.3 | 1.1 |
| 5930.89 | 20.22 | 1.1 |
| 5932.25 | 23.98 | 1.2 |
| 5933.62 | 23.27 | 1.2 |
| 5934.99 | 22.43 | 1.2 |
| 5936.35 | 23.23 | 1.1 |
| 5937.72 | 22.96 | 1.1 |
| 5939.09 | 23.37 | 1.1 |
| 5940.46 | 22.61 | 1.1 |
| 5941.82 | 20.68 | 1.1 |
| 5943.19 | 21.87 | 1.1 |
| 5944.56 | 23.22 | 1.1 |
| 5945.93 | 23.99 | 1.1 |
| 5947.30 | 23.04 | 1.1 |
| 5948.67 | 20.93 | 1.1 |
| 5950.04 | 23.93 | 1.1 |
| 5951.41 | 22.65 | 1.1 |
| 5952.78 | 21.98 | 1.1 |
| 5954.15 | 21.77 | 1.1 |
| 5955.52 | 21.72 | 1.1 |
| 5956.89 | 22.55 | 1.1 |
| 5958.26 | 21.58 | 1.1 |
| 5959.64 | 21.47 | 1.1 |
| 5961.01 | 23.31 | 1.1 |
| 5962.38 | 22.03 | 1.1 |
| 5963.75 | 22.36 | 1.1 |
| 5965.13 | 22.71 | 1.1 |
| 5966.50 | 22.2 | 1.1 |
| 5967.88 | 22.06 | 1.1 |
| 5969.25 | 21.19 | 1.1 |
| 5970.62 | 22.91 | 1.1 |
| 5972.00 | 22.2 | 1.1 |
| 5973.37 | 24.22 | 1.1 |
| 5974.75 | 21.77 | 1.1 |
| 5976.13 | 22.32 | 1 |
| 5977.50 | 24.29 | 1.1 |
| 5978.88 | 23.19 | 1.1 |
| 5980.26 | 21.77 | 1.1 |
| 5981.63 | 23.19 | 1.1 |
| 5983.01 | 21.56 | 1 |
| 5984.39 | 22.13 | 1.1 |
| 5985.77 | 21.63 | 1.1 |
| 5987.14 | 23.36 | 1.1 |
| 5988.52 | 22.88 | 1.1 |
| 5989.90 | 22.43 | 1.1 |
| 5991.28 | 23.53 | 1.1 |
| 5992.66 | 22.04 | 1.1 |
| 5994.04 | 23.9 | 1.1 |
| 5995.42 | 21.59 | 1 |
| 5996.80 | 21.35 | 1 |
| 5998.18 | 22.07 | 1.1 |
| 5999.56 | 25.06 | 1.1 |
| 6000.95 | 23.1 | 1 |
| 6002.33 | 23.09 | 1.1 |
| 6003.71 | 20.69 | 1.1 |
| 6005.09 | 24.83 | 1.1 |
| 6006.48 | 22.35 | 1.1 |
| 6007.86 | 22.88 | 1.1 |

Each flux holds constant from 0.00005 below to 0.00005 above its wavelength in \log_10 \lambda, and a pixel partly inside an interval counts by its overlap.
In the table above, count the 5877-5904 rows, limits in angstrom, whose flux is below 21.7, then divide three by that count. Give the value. 0.20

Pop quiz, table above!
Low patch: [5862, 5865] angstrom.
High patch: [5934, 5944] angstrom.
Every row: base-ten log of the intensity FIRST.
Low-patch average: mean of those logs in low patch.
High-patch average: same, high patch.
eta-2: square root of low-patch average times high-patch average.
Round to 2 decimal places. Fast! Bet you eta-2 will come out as 1.36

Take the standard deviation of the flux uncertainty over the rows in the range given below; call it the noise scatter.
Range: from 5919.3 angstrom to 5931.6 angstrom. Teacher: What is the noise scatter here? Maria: 0.000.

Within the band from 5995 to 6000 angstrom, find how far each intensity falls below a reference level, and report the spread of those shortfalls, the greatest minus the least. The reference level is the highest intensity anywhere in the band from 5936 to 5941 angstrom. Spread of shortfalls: 3.7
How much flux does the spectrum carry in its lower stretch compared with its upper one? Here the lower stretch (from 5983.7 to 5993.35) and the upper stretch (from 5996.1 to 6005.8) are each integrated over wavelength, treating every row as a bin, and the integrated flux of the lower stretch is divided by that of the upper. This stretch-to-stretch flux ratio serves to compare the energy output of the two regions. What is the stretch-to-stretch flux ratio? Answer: 0.98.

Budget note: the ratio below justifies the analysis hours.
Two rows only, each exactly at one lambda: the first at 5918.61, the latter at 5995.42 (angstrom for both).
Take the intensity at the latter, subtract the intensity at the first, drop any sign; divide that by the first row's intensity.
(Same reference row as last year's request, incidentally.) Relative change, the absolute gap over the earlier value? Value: 0.040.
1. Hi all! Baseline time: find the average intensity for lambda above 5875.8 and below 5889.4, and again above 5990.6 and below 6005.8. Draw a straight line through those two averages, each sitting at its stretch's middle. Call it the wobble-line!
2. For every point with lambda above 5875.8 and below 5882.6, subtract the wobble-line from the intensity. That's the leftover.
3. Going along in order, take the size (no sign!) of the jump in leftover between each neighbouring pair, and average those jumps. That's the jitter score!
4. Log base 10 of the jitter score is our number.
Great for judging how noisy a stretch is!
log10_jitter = 0.2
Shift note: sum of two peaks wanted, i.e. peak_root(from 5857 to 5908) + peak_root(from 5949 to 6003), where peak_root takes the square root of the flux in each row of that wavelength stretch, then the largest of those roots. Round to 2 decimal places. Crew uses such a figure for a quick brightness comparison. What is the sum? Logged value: 9.92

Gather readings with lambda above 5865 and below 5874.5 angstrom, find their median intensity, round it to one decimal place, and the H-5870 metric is 23.0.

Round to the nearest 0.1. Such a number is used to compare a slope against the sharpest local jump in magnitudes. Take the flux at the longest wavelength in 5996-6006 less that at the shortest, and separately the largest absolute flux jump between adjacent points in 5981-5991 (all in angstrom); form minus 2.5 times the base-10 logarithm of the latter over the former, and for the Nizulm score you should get 0.8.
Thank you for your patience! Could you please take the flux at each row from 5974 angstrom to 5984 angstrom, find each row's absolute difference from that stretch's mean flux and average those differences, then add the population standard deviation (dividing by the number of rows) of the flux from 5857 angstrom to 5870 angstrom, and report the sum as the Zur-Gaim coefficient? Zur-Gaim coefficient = 1.8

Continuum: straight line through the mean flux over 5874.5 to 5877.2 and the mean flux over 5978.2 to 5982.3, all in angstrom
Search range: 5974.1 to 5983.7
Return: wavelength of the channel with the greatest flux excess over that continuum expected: 5977.50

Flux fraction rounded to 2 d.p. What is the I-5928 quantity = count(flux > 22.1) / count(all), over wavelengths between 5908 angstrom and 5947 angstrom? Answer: 0.79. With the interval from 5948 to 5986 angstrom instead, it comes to 0.54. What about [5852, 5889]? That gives 0.75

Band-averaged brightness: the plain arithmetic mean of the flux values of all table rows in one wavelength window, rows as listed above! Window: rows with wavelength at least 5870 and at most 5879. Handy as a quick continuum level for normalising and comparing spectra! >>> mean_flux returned 22.9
